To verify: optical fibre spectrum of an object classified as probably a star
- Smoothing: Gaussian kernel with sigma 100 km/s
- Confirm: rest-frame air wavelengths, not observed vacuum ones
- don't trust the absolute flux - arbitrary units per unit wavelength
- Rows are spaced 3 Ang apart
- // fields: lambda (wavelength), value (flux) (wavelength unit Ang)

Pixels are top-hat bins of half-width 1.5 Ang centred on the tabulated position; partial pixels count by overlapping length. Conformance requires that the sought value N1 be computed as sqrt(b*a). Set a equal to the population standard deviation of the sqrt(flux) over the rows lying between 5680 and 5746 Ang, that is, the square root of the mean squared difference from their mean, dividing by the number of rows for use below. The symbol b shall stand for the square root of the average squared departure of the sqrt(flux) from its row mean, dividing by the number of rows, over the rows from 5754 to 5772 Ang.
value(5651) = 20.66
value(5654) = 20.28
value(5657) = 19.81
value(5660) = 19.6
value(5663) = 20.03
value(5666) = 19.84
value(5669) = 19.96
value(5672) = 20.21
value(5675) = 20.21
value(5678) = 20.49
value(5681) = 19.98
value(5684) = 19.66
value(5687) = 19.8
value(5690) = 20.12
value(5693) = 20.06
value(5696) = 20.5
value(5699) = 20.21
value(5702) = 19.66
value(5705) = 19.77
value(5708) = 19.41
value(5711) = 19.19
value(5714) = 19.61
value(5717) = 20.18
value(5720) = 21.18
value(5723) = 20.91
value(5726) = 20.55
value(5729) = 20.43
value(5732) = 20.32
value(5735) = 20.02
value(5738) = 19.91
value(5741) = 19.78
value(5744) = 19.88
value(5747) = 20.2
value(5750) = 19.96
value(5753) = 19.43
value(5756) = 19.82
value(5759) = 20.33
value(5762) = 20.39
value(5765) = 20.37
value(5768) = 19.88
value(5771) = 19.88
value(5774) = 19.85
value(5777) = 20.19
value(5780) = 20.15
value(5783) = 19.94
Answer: 0.0380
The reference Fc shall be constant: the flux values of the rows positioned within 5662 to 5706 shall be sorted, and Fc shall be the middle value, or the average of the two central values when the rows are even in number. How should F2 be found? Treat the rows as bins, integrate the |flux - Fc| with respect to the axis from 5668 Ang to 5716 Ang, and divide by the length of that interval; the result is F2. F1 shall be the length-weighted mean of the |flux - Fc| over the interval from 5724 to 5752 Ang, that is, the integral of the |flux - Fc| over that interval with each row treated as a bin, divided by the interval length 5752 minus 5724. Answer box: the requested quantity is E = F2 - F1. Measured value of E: 0.1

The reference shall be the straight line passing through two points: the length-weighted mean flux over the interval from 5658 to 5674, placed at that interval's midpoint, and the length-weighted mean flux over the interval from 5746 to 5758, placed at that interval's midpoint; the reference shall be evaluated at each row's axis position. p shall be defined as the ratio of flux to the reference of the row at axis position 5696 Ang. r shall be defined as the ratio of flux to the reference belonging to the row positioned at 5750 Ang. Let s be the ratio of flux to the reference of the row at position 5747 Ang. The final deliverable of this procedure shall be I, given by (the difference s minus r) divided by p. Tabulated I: 0.01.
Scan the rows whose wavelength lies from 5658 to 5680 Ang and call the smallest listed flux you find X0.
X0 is 19.6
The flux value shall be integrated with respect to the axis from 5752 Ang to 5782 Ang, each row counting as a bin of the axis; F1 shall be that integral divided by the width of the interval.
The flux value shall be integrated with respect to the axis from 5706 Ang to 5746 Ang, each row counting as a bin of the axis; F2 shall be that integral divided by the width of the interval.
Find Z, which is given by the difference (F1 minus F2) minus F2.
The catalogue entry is -20.17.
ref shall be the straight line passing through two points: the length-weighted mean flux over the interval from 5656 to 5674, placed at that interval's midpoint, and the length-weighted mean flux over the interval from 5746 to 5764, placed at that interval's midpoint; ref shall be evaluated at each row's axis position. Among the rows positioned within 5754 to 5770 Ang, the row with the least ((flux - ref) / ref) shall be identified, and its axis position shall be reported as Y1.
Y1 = 5756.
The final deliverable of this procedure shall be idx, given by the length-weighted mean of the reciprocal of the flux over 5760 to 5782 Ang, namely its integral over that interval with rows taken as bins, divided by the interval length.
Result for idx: 0.0497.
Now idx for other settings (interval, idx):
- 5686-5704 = 0.0499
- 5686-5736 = 0.0497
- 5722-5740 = 0.0492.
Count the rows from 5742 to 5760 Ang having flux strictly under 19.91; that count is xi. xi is 3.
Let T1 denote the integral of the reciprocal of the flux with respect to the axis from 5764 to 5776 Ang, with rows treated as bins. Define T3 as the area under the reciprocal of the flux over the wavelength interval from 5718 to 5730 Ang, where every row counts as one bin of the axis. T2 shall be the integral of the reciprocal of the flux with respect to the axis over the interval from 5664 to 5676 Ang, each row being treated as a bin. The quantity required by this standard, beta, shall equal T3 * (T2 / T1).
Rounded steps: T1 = 0.600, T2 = 0.599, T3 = 0.578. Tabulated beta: 0.576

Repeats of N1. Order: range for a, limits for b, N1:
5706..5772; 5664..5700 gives 0.0378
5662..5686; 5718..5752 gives 0.0355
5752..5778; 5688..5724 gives 0.0464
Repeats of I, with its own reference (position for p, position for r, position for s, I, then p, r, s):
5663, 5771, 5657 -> -0.01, 1.00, 1.002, 0.99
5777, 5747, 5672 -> 0.00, 1.02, 1.017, 1.01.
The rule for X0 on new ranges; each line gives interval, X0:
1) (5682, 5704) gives 19.66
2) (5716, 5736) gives 20.02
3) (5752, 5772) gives 19.43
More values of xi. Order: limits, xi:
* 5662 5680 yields 1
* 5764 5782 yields 3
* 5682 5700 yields 2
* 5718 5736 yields 0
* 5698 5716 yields 5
